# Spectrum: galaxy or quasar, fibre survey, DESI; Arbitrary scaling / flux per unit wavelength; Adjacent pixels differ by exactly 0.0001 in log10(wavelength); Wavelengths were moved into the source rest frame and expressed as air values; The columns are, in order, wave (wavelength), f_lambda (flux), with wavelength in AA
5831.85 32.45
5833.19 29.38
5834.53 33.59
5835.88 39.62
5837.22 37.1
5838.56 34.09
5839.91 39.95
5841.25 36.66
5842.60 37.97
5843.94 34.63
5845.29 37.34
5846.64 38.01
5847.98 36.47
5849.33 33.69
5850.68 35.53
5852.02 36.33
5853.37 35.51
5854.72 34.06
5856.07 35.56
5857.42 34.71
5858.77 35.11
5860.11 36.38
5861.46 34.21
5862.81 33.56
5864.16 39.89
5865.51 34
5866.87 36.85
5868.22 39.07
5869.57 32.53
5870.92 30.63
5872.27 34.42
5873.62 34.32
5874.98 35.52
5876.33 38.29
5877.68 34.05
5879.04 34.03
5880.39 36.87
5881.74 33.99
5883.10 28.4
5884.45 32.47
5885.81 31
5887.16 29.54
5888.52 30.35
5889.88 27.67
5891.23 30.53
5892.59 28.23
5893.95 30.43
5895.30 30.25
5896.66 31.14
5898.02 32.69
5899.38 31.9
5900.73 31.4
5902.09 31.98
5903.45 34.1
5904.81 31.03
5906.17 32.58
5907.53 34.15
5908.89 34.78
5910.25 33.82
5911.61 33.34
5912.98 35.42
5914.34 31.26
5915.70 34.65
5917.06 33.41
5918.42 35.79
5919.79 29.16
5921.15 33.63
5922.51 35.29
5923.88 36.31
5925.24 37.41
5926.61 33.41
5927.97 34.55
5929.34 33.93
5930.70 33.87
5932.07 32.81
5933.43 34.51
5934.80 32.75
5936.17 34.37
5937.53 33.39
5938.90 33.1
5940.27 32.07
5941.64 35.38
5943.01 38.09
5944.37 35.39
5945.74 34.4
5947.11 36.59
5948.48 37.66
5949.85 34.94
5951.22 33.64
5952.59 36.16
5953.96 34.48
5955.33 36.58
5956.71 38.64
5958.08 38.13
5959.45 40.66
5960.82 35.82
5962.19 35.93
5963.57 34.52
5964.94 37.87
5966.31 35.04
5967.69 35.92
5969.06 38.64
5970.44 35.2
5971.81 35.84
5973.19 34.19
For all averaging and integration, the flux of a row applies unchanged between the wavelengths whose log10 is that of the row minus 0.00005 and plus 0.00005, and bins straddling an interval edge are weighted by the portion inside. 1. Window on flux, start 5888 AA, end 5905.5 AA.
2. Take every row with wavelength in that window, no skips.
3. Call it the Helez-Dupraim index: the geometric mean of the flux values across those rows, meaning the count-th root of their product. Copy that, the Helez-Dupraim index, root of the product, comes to 30.9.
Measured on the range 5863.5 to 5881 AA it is 35.3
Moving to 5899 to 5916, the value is 33.1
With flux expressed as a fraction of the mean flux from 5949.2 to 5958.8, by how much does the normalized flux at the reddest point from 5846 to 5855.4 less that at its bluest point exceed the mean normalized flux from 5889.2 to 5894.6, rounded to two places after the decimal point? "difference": -0.92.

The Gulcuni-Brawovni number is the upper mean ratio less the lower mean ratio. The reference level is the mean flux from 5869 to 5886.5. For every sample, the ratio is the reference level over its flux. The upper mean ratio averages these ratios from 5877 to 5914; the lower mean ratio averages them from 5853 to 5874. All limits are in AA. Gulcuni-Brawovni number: 0.09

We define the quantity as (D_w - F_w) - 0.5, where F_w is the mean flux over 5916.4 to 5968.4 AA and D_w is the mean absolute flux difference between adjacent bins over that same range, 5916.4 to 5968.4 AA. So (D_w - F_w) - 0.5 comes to -33.7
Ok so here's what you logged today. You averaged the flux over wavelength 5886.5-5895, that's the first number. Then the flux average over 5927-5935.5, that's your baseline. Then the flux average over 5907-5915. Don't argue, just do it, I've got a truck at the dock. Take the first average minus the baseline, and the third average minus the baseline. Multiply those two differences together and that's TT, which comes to -0.2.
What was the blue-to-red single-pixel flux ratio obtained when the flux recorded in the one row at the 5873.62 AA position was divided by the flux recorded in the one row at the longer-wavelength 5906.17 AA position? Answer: 1.05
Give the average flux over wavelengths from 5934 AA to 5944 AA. 34.2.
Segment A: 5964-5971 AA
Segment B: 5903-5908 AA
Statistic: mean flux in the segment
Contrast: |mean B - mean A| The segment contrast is 3.6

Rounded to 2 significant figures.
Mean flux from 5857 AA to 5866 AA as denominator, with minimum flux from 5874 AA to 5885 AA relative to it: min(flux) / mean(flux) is 0.80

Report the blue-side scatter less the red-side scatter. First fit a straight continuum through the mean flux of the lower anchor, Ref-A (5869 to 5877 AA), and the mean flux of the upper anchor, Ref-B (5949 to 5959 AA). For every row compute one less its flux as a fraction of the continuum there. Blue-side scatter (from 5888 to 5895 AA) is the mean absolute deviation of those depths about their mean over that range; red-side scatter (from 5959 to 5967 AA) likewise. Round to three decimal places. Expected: -0.014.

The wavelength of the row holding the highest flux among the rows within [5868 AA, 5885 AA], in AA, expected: 5868.22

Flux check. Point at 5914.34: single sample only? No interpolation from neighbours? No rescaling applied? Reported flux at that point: 31.26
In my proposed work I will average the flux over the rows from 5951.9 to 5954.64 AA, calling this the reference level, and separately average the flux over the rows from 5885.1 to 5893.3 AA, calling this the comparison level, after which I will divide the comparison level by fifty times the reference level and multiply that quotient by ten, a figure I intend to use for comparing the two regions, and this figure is 0.167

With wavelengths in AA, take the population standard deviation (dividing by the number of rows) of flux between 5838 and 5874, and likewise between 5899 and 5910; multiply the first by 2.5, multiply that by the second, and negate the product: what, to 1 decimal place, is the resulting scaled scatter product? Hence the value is -7.1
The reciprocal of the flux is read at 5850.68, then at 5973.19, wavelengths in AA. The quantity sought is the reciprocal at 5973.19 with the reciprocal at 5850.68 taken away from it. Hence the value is 0.0011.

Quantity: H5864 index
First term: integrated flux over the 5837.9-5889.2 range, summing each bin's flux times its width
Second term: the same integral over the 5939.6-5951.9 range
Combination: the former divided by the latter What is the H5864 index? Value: 4.1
